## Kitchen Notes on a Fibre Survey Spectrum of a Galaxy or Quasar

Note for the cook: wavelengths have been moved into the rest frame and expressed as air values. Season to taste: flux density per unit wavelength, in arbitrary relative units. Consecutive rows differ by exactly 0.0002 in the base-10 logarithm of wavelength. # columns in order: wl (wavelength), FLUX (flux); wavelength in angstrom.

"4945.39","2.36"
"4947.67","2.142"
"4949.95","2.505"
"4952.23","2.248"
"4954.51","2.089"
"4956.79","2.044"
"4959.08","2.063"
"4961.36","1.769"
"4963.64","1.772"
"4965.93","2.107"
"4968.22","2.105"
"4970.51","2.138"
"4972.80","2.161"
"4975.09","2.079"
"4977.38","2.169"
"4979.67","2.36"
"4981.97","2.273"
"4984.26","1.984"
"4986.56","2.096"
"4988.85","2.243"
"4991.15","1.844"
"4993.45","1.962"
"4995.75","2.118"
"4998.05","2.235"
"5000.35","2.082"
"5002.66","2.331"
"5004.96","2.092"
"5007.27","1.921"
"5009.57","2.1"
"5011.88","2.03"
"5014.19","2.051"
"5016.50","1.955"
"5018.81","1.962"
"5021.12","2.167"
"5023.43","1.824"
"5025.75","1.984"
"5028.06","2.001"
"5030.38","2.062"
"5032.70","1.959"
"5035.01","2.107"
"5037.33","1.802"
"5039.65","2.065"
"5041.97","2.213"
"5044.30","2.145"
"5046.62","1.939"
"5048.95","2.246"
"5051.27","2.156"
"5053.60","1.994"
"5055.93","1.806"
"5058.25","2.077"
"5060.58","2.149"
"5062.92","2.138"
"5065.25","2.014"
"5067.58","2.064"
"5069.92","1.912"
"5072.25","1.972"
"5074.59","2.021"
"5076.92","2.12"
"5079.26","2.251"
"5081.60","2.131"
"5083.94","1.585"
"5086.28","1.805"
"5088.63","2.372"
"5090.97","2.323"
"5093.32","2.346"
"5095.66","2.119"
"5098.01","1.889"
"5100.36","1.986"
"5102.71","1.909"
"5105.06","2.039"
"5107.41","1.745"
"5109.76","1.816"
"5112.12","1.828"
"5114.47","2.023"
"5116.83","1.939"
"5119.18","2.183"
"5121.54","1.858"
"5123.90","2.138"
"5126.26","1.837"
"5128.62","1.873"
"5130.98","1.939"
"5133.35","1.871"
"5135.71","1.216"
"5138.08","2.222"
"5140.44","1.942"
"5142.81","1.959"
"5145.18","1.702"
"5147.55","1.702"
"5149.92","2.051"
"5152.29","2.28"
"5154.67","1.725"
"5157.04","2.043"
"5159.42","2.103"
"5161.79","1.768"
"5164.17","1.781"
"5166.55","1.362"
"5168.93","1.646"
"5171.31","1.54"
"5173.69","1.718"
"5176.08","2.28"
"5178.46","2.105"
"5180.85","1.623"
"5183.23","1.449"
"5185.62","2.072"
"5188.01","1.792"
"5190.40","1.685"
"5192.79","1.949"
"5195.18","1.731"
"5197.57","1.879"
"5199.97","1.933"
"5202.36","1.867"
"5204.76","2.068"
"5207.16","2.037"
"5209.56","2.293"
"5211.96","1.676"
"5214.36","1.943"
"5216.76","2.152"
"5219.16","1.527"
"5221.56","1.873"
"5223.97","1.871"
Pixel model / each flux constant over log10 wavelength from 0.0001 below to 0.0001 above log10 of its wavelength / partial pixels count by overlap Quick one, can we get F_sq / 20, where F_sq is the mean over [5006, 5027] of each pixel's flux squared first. 0.200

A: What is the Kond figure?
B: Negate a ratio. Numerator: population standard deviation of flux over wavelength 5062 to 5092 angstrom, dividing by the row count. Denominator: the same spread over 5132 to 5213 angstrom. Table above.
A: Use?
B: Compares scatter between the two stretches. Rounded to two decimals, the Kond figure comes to -0.80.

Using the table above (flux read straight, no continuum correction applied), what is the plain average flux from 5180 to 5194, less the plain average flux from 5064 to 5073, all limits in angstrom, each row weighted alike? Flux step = -0.23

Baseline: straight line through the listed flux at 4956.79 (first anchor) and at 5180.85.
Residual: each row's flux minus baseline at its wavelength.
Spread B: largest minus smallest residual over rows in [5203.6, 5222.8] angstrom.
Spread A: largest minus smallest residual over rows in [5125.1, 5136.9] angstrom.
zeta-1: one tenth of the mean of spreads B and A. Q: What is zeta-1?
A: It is 0.073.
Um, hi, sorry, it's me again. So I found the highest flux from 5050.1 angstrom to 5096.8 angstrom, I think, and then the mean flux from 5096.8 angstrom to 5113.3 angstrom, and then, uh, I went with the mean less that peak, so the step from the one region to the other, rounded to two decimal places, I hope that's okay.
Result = -0.48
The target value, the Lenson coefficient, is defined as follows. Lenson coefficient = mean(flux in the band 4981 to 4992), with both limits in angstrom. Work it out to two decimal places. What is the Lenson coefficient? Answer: 2.09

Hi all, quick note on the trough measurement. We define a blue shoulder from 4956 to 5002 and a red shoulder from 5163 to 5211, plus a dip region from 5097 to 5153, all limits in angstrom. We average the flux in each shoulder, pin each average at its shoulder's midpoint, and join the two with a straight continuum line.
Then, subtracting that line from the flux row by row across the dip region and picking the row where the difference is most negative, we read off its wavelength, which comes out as 5135.71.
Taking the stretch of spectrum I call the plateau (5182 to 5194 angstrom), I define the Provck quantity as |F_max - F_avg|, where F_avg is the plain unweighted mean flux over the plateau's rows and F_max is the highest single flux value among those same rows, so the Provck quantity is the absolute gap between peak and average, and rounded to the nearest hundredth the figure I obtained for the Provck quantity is 0.28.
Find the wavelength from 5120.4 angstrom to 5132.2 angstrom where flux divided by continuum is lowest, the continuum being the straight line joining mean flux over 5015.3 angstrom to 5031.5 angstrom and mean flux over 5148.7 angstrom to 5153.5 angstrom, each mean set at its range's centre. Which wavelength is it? 5126.26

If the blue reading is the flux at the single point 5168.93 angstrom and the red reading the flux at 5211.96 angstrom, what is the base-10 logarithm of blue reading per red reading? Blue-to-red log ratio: -0.01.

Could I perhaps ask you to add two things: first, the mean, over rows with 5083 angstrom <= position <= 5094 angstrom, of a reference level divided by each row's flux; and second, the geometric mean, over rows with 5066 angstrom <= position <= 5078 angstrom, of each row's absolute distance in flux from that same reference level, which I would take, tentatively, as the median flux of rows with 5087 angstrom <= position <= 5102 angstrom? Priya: 1.28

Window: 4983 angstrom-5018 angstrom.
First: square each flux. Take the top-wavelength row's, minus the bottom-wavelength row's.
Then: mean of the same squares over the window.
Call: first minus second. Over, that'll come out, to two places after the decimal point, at -4.41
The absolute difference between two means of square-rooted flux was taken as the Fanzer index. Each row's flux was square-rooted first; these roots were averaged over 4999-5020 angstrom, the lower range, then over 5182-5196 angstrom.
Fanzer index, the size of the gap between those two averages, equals 0.10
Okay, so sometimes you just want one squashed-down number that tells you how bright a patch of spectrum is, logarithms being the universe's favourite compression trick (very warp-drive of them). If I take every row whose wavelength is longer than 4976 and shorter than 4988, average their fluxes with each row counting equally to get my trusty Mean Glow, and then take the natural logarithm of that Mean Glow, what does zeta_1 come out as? 0.778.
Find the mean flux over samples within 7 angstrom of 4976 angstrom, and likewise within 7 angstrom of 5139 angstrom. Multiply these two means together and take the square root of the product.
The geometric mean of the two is 2.00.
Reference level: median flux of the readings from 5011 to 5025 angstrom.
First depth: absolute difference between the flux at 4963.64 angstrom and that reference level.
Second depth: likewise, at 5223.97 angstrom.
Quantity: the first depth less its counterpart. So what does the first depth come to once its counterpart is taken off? 0.10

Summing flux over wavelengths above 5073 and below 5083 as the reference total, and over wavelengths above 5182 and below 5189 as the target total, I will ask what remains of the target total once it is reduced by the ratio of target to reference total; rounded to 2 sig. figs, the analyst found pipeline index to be 4.7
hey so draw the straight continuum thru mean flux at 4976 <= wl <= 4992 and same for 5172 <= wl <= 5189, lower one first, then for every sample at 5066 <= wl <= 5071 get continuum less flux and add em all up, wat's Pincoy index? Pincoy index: 0.1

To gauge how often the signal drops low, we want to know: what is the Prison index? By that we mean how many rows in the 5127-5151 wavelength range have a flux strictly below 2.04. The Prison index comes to 8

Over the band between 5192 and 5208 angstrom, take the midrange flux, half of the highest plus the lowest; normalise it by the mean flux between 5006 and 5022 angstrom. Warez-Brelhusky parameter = 0.94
